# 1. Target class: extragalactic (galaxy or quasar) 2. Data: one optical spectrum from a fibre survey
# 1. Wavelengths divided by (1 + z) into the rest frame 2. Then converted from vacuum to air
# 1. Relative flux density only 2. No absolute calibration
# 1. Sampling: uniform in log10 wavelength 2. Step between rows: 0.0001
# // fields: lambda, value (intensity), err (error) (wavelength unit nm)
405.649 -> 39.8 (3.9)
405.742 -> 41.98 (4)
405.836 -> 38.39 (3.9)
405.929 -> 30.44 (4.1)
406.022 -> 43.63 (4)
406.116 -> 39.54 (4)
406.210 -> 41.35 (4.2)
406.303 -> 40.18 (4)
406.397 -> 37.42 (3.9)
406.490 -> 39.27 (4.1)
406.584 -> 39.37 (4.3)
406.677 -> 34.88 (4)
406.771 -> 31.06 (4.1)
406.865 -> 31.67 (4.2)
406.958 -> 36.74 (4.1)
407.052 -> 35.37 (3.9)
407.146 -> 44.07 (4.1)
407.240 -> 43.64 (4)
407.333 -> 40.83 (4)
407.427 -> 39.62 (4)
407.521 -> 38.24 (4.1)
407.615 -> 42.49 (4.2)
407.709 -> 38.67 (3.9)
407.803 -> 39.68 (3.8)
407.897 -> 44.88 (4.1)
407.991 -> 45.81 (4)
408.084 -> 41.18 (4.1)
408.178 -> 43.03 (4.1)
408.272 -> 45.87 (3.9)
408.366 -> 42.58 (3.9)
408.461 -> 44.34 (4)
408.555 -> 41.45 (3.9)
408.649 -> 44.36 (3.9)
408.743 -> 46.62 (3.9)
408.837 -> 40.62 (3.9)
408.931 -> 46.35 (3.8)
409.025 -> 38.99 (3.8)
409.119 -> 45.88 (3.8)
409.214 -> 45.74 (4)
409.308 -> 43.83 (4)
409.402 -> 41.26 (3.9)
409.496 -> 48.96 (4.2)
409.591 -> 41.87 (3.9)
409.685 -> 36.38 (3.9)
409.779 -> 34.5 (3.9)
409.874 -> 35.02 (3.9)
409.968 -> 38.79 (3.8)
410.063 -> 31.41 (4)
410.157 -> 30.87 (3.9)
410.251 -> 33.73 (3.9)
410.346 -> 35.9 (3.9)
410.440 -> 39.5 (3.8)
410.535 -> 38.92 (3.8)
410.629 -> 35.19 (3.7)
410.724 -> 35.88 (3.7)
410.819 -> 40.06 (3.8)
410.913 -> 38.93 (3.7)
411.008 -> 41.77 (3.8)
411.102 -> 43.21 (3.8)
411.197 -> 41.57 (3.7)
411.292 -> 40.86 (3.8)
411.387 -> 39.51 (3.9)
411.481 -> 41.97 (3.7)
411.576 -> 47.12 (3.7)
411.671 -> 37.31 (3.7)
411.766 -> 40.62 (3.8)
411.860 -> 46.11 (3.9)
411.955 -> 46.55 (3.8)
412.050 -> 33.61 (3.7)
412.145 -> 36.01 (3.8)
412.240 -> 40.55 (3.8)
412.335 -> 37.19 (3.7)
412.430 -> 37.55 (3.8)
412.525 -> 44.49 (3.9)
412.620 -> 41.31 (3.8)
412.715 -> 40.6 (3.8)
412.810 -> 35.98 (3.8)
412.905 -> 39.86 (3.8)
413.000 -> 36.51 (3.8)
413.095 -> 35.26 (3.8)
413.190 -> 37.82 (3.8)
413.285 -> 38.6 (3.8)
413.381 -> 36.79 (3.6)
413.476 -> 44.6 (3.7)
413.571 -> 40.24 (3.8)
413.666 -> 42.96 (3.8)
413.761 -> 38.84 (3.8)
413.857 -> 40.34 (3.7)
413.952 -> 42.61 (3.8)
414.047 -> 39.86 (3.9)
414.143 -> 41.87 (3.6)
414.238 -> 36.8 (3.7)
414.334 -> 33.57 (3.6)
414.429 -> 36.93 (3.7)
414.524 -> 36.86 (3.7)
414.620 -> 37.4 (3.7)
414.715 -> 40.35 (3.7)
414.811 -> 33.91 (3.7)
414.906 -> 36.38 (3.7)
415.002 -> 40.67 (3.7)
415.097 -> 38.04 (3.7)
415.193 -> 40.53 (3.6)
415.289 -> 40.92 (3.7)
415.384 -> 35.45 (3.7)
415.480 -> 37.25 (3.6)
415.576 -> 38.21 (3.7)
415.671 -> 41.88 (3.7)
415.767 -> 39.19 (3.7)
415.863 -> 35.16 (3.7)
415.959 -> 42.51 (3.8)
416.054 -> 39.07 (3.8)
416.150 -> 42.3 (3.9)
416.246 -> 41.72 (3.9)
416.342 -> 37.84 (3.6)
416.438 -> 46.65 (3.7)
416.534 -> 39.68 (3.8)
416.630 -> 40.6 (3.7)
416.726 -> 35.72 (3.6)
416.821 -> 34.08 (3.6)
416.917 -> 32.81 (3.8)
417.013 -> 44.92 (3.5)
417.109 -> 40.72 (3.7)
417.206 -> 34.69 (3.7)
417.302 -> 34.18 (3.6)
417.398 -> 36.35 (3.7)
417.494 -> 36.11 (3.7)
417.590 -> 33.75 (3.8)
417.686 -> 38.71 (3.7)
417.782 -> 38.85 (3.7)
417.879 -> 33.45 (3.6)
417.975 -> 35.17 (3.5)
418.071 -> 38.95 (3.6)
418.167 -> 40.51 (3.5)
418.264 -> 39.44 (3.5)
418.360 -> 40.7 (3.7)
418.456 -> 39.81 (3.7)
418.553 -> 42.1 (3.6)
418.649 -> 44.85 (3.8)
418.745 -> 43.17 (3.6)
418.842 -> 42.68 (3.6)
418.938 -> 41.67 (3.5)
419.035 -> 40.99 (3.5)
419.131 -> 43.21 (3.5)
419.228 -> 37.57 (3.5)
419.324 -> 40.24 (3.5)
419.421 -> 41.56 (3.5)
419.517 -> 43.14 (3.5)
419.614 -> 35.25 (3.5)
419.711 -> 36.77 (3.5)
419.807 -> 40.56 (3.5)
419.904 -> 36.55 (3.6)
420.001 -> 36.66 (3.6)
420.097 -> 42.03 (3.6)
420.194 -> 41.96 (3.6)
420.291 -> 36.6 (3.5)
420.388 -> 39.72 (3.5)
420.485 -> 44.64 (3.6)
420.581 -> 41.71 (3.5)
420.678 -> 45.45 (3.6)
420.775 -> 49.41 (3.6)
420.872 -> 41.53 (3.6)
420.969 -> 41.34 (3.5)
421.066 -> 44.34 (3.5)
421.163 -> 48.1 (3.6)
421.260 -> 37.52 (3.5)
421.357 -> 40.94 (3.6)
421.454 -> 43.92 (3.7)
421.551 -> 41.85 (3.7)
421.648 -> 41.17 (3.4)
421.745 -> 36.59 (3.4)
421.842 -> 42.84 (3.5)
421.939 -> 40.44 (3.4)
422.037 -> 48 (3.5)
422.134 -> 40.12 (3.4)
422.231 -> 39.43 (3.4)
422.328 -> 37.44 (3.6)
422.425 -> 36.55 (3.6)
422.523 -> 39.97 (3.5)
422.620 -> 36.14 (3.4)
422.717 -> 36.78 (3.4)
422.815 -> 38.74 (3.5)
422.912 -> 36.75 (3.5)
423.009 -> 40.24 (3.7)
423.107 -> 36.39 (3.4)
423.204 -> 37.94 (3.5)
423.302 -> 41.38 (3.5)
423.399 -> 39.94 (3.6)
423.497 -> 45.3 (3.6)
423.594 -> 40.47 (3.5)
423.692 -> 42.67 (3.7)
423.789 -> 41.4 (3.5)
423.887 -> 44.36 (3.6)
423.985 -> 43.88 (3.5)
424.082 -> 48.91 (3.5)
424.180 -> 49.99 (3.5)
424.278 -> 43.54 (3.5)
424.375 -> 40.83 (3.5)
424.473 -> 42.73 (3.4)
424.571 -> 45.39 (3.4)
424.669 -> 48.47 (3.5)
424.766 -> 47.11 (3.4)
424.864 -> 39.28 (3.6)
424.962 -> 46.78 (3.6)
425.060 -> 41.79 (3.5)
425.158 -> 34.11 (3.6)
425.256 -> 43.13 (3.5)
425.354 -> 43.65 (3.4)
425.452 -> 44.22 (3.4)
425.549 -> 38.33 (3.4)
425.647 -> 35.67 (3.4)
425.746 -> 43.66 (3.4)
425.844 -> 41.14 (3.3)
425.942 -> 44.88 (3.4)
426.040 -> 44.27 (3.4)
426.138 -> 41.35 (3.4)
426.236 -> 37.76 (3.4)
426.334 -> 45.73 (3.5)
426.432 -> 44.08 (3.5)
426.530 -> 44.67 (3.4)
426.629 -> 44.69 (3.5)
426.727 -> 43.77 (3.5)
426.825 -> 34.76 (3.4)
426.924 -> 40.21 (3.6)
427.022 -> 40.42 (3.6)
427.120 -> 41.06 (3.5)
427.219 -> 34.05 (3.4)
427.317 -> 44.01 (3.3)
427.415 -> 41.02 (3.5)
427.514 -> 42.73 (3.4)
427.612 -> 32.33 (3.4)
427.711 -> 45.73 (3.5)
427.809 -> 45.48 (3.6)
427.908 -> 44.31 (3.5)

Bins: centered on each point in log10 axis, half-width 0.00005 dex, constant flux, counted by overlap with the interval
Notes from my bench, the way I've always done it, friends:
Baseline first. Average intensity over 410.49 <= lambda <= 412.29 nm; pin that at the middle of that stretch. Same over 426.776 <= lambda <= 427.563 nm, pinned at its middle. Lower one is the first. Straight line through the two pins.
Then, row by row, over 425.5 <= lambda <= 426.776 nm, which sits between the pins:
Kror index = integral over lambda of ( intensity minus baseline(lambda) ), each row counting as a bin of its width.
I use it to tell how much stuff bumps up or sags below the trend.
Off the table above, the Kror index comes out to 3.2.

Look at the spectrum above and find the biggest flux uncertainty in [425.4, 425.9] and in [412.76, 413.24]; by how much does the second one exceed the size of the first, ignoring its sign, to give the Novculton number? 0.40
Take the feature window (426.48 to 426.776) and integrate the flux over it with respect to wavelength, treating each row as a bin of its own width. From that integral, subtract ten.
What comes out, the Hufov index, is 3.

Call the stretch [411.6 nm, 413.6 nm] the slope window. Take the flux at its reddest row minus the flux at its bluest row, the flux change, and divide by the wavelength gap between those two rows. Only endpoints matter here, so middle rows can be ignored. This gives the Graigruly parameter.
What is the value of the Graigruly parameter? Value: 2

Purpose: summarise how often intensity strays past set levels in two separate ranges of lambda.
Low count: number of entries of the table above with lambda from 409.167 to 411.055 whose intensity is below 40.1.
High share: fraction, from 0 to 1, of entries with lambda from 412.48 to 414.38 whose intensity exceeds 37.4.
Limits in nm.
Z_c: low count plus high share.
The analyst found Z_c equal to 15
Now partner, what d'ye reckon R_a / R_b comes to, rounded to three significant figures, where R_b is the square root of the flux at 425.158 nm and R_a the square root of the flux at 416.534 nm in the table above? 1.08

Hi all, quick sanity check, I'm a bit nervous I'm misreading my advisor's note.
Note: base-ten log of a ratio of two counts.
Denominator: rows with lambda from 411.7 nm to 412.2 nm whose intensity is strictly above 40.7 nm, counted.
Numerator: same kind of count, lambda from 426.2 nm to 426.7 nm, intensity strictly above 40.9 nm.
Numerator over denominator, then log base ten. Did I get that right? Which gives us 0.30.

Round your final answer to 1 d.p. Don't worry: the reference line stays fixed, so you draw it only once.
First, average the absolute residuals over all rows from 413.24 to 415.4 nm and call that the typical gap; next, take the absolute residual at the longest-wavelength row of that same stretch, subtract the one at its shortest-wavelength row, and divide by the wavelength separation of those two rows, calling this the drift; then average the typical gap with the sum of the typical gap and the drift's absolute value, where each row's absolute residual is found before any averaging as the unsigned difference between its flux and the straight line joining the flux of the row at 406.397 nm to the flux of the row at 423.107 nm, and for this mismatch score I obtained 2.8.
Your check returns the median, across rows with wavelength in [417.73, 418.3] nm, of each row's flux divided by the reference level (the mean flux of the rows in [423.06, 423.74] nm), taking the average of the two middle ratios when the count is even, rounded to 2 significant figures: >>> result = 0.96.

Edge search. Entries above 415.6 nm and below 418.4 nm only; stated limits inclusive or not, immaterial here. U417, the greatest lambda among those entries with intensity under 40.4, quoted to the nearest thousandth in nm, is 418.264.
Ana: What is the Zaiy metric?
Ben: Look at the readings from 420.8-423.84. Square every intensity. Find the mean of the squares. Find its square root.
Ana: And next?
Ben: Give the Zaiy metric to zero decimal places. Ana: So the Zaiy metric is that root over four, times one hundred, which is 1016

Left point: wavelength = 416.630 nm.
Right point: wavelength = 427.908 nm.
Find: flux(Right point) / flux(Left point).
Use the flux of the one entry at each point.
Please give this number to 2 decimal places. 1.09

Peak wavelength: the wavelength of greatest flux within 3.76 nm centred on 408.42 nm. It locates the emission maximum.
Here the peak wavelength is 409.496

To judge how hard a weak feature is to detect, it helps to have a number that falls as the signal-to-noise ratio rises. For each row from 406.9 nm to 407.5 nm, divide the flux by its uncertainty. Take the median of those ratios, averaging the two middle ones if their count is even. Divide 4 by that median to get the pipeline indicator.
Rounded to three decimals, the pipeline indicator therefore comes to 0.398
